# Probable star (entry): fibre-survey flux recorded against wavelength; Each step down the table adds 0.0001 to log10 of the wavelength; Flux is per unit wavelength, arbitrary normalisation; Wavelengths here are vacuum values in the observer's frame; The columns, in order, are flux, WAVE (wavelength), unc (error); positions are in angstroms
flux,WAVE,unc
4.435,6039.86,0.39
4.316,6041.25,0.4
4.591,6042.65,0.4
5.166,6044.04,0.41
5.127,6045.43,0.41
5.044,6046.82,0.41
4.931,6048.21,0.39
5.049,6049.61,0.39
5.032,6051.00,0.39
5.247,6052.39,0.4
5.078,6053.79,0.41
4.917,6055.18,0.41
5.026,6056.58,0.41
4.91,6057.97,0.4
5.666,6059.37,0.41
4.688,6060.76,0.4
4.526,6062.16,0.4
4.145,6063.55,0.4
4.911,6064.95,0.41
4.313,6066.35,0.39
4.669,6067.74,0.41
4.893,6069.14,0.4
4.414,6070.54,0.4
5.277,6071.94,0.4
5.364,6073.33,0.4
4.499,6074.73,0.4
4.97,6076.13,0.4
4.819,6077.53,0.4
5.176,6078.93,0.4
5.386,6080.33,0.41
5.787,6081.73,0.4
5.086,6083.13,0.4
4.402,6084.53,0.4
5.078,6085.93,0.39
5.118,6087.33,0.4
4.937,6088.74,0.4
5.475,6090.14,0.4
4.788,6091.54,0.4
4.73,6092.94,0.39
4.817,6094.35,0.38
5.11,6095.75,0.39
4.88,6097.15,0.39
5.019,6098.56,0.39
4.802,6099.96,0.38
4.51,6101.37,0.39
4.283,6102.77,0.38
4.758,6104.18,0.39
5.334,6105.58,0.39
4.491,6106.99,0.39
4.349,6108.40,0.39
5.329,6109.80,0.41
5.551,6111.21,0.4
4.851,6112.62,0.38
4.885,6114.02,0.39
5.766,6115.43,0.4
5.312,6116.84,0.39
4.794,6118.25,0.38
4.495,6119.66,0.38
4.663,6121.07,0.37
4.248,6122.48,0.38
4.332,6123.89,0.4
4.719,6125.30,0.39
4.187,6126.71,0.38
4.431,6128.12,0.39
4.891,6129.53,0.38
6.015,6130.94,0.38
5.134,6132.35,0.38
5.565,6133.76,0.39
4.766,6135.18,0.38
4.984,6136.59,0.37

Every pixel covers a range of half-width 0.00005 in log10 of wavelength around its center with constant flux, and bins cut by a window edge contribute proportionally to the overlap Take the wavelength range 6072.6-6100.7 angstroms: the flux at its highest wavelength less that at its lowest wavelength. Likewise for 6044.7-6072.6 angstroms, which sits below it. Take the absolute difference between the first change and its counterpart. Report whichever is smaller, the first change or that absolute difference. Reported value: -0.6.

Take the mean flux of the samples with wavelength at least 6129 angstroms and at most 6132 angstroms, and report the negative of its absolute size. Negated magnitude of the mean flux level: -5.45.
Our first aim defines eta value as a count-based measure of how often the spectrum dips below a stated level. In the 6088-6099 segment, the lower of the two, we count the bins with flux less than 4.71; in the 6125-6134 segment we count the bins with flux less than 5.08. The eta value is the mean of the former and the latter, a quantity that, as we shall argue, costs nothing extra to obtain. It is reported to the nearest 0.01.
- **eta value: 2.00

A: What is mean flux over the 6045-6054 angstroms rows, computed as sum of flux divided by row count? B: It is 5.07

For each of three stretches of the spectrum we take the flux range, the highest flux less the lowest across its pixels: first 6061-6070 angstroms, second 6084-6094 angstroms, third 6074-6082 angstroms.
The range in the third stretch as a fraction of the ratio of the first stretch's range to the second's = 1.8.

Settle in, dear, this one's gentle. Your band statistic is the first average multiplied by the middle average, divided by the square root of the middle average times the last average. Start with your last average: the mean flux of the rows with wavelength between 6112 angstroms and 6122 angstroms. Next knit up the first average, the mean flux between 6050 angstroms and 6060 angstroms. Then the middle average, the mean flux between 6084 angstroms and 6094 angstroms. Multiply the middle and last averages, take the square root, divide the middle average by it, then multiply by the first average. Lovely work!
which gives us 5.11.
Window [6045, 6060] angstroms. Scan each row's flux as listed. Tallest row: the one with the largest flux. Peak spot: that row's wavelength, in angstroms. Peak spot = 6059.37 angstroms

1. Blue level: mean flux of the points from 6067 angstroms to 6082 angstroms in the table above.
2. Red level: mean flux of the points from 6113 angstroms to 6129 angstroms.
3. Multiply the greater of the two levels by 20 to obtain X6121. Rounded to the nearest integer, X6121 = 100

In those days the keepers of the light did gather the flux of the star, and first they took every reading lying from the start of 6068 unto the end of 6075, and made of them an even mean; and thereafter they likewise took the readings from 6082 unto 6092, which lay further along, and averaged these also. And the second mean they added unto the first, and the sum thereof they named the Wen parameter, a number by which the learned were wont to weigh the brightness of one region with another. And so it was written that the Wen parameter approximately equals 9.9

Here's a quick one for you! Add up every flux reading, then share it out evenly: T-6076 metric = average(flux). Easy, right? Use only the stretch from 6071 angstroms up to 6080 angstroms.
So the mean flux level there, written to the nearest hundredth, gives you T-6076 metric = 5.02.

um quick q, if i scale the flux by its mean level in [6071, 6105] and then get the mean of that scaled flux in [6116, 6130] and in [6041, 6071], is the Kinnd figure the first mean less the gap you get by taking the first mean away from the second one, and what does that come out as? 0.88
